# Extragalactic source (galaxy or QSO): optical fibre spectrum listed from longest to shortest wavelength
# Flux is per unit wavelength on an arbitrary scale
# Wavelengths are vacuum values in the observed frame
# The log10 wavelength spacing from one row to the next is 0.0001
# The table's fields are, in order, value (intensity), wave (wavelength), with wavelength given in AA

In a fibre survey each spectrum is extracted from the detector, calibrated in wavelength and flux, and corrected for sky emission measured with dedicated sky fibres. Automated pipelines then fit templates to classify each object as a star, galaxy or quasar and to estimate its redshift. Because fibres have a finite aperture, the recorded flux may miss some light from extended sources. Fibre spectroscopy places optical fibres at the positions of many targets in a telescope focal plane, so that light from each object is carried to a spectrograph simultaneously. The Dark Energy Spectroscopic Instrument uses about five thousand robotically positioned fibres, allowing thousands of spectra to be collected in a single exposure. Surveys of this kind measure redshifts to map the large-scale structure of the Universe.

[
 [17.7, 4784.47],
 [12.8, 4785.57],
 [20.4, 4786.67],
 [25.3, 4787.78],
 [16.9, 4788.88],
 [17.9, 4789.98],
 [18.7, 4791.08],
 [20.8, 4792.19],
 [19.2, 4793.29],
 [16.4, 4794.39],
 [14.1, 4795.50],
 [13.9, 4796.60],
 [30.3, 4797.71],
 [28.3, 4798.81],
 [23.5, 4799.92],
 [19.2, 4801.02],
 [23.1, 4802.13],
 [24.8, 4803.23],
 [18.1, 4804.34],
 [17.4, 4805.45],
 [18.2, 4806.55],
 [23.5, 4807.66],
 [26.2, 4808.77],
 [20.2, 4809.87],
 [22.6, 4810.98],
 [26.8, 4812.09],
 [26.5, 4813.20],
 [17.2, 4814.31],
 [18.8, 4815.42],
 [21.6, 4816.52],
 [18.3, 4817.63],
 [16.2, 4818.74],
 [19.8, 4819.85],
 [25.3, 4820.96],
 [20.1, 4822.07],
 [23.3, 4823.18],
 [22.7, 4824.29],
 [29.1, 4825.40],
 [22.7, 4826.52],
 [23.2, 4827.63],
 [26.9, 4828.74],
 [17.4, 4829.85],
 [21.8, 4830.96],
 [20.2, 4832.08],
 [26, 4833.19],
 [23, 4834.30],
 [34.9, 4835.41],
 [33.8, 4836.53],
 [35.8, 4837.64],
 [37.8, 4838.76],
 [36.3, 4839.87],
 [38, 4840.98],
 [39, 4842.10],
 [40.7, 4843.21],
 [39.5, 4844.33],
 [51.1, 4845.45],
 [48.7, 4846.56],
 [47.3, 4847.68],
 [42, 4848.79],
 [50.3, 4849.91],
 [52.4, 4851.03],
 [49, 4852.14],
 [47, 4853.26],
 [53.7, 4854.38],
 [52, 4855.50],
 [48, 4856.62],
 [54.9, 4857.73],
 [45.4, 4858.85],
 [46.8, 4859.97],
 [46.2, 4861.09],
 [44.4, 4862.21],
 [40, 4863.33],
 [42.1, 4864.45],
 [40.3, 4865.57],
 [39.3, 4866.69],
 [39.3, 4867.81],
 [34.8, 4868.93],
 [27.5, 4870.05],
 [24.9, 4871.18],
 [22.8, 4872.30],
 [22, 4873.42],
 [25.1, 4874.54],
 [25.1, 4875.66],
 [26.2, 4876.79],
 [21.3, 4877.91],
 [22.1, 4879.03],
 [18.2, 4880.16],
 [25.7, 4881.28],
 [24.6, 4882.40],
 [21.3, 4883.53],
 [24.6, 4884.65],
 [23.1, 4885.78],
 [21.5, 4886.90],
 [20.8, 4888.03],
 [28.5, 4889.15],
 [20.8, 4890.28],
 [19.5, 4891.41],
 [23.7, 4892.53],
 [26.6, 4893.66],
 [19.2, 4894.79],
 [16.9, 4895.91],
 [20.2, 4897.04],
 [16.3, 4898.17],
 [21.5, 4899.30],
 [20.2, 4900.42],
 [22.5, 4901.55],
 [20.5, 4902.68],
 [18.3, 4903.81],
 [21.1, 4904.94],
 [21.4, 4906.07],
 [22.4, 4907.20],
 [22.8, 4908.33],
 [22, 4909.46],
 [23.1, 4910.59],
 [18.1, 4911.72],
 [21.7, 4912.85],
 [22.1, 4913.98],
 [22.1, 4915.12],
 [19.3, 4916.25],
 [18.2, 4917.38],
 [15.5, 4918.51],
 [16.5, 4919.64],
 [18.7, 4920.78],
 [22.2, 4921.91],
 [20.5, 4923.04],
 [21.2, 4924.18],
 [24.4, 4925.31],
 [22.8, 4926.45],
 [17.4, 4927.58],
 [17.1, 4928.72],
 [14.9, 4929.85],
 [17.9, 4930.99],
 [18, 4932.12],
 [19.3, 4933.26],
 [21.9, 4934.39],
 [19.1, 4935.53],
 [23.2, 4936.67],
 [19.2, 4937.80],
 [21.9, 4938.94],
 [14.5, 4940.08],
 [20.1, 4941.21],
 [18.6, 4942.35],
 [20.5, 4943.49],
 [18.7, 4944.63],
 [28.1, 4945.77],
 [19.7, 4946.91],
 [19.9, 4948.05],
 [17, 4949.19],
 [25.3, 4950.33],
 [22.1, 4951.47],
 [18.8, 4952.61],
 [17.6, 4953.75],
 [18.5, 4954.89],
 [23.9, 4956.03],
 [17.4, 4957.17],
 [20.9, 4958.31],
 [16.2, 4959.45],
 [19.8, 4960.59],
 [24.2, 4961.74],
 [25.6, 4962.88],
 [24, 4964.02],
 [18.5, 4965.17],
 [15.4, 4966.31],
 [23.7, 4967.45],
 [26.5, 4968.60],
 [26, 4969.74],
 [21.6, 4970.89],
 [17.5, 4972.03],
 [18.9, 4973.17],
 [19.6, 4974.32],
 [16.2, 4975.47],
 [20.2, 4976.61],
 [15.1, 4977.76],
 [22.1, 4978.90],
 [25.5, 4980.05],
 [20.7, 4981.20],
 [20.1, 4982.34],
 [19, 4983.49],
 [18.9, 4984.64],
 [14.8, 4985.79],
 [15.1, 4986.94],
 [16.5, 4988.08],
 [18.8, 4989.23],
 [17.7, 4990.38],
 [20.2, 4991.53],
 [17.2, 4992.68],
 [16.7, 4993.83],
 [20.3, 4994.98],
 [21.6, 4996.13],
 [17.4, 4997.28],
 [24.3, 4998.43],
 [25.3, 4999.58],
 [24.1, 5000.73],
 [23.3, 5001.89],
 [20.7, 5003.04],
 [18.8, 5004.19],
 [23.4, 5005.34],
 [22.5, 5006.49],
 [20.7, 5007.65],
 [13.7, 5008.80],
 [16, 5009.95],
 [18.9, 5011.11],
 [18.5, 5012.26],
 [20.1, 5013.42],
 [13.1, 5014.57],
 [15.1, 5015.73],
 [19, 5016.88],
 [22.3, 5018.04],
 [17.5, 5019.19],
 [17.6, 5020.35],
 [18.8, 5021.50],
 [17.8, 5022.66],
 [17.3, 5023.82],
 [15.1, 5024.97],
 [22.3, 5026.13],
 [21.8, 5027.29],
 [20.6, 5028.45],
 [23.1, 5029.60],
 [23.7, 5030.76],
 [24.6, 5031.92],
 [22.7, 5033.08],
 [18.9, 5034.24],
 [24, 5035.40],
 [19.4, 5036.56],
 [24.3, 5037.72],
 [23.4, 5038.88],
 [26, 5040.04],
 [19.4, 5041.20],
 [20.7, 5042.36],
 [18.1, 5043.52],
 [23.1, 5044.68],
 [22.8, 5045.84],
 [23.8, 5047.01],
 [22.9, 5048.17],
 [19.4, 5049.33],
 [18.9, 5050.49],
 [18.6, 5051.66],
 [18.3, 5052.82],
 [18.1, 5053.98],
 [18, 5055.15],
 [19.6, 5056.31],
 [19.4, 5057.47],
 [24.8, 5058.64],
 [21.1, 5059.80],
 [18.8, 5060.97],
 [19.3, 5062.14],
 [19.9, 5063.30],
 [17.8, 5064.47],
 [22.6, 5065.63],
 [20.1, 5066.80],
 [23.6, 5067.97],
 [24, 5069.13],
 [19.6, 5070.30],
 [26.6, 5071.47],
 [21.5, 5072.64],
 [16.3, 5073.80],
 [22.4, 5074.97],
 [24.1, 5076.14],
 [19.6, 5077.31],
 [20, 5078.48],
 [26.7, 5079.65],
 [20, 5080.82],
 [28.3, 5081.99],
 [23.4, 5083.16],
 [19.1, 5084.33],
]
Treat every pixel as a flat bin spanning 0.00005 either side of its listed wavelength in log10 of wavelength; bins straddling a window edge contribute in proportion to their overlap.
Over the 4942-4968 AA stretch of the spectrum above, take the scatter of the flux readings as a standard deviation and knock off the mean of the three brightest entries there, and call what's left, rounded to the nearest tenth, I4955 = -23.0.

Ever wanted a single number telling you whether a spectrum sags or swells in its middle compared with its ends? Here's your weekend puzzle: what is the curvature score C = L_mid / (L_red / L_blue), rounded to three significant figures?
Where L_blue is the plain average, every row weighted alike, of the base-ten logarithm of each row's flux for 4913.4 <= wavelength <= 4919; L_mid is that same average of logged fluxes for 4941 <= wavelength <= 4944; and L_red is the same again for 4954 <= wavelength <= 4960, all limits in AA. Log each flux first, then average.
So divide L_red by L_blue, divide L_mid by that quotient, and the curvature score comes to 1.30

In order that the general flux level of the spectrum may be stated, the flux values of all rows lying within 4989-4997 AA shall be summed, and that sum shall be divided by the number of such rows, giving 18.9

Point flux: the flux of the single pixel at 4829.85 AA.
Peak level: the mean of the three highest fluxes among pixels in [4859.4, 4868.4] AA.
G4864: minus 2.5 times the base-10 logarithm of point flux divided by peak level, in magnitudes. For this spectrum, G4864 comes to 1.1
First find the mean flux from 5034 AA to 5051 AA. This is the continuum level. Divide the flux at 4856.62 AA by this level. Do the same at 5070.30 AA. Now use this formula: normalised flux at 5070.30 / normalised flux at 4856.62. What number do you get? 0.41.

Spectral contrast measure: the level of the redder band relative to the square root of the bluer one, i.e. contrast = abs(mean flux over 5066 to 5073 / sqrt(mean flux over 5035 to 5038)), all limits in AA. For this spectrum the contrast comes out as 4.8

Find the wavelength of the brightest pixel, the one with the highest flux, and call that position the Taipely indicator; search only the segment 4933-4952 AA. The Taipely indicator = 4945.77 AA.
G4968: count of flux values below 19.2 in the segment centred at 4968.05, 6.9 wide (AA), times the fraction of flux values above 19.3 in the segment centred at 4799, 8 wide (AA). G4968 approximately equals 1.1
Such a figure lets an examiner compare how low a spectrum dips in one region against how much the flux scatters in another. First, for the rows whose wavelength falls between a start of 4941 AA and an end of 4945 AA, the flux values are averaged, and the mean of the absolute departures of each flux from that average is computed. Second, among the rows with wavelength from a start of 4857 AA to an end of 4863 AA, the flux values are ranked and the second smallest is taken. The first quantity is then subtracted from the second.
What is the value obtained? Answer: 45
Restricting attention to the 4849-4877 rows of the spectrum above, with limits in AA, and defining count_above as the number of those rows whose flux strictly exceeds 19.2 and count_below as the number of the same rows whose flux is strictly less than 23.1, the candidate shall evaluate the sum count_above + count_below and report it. 27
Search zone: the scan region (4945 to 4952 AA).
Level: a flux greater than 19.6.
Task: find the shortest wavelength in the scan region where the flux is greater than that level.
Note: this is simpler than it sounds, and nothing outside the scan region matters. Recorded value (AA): 4945.77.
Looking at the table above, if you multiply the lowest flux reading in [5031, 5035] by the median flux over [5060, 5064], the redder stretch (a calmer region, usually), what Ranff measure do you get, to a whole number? 365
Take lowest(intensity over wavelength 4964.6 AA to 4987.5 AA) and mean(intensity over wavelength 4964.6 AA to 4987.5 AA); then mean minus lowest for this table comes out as 5.0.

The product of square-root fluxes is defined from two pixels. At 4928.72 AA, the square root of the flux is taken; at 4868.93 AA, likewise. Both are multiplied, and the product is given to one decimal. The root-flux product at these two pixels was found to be 24.4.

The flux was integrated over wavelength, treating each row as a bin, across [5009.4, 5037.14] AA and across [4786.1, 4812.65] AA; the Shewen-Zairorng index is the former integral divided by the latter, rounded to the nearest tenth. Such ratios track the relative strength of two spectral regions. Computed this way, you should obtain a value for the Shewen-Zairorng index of 1.0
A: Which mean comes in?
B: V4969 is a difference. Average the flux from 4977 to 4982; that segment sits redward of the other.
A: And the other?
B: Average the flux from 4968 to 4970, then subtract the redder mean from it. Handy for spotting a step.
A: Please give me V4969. 5.4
